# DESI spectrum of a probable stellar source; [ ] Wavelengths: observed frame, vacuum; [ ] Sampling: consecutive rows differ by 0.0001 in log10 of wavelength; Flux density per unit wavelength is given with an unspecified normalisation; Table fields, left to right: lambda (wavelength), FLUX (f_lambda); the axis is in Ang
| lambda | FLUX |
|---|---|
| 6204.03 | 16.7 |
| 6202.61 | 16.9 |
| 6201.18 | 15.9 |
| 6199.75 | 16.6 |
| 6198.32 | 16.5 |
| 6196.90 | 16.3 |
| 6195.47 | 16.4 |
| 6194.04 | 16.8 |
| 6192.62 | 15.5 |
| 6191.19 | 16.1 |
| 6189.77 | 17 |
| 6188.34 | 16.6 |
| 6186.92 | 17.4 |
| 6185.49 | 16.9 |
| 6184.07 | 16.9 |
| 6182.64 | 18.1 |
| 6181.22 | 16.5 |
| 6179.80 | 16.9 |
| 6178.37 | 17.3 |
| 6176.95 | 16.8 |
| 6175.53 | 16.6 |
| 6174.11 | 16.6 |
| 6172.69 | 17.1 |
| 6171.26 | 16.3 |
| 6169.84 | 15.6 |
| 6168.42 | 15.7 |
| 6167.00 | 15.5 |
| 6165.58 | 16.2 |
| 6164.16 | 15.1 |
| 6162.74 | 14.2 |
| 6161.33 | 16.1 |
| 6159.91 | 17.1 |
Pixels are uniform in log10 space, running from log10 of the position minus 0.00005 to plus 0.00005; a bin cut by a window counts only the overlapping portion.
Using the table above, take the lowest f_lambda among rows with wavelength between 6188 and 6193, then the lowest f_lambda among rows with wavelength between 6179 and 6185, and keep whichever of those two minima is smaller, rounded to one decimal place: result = 15.5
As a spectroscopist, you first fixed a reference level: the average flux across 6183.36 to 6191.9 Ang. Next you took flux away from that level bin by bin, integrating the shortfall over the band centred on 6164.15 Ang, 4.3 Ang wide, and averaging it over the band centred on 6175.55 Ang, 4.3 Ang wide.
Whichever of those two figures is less 0.15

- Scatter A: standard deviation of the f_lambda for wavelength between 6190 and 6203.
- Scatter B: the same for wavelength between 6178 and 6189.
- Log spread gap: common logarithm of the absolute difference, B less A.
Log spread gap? -1.2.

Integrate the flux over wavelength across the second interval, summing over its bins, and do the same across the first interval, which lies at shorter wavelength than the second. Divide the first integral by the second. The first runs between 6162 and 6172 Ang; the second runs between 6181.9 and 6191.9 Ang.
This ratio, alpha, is 0.91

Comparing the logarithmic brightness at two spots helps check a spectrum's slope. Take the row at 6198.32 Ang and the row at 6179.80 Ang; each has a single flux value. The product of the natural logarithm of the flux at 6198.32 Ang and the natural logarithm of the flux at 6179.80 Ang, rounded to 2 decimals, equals 7.93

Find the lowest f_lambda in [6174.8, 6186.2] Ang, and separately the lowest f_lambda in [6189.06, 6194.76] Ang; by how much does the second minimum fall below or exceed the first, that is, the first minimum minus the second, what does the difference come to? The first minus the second 1.00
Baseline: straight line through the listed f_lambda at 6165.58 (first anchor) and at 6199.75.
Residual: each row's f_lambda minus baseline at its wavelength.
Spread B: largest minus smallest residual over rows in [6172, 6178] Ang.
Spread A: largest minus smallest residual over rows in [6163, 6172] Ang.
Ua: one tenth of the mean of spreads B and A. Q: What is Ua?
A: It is 0.083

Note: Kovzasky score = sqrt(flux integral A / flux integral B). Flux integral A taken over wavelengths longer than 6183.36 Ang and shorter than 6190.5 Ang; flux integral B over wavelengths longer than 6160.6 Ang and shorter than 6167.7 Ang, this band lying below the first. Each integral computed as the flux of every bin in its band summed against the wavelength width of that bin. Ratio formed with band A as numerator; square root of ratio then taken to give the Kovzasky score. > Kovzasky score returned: 1.051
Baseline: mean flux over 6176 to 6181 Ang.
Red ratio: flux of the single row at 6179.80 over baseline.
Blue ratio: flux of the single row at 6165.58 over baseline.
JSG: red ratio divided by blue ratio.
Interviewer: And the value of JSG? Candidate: 1.04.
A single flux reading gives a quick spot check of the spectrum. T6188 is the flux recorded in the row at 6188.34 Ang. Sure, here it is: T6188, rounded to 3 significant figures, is 16.6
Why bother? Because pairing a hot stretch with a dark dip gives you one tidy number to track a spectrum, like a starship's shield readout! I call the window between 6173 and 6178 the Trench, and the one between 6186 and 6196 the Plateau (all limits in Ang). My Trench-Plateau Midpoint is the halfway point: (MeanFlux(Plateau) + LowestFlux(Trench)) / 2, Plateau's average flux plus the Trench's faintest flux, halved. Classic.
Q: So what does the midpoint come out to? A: 16.6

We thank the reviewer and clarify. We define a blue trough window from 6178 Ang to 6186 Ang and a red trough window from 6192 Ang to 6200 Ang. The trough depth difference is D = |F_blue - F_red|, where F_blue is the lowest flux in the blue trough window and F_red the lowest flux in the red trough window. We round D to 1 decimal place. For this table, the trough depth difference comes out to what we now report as 1.0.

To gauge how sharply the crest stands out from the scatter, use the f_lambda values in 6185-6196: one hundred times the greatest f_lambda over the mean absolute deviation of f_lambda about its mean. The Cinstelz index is 3949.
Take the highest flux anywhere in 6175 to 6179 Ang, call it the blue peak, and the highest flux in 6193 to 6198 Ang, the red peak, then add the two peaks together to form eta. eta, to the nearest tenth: 34.1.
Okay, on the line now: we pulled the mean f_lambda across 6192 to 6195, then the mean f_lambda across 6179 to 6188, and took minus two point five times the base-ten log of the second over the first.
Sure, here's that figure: -0.06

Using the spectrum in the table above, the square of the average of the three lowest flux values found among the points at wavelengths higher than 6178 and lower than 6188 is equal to 281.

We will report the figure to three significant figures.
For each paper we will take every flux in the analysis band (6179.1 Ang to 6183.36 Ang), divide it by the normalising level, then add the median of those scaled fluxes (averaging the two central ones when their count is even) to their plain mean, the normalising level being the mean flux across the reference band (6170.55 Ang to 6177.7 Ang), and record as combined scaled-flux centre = 2.04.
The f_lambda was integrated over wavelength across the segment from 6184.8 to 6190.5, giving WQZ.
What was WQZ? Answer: 96.7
